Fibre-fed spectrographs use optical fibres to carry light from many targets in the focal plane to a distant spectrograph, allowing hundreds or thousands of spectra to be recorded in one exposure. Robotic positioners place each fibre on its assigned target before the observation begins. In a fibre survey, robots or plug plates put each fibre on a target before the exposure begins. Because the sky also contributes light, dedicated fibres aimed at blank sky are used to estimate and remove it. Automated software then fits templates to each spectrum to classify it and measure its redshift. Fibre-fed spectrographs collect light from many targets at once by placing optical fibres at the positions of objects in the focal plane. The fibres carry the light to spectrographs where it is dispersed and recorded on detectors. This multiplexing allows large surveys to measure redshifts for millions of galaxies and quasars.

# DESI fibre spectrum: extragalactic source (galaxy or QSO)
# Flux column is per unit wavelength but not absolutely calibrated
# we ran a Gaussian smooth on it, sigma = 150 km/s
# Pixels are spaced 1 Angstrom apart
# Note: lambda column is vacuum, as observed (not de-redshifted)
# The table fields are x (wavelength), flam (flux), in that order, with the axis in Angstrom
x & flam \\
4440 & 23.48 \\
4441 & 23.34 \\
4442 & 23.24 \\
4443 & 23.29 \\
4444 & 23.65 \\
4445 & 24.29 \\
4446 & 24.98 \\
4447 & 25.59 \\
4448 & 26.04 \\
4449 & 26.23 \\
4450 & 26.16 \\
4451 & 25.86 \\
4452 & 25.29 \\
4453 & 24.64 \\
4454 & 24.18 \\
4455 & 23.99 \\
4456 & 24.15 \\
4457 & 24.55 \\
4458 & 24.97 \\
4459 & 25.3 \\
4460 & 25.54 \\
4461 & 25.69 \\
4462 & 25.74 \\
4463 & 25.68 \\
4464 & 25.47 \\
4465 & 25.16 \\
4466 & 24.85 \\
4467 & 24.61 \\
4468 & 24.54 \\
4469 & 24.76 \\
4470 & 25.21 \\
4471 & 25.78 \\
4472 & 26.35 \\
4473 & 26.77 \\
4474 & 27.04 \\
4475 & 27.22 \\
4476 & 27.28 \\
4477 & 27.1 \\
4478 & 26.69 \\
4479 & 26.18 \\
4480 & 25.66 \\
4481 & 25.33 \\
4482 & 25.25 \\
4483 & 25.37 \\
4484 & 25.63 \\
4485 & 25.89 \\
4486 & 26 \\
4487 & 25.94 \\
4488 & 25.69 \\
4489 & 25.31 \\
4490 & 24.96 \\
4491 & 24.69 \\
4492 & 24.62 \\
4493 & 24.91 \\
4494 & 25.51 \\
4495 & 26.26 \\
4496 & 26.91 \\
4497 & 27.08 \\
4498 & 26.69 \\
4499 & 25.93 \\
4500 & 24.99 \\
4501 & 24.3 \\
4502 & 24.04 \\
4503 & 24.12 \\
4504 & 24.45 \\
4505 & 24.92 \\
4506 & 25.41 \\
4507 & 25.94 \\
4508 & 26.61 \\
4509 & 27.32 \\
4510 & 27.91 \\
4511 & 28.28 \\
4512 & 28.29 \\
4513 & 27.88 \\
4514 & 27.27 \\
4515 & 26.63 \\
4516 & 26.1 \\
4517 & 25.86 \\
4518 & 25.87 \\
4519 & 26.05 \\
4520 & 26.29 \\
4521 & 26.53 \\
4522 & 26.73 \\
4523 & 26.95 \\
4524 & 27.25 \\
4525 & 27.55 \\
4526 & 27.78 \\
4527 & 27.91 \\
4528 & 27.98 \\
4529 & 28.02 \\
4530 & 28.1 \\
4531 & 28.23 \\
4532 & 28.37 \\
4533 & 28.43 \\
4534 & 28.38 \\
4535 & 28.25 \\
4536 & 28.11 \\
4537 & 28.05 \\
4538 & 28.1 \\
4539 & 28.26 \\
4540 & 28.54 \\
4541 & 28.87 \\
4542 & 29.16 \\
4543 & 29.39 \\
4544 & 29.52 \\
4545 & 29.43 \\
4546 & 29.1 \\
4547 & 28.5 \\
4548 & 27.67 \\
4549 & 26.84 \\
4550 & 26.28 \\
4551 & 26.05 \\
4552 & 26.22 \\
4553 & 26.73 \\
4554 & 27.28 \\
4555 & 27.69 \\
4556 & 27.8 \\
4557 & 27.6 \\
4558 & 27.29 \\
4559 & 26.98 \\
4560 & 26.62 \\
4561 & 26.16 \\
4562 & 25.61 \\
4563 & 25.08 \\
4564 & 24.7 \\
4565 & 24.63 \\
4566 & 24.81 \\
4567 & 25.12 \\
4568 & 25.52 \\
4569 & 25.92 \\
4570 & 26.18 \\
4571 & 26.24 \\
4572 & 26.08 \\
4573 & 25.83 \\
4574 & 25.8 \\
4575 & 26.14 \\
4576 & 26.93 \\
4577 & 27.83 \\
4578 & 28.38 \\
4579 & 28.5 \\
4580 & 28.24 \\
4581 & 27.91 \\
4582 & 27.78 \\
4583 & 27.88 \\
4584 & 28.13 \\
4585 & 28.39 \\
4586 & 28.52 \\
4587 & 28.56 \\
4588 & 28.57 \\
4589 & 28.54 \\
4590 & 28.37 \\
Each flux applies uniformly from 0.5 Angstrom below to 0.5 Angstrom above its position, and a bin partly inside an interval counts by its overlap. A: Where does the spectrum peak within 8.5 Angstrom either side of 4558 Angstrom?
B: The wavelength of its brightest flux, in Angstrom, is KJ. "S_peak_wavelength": 4556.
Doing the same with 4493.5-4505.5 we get 4497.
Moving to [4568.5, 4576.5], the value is 4576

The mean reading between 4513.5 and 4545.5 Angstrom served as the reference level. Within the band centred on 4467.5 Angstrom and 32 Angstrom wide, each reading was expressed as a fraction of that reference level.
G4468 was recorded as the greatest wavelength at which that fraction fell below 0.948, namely 4483 Angstrom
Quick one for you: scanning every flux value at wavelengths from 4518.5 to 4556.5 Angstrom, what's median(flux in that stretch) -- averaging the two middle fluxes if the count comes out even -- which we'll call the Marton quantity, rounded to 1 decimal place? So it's 28.0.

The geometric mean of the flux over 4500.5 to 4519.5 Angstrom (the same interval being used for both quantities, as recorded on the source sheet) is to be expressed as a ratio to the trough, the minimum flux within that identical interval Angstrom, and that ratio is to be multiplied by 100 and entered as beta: 108.7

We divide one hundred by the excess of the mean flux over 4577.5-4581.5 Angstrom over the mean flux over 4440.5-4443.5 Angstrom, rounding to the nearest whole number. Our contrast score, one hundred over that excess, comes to 20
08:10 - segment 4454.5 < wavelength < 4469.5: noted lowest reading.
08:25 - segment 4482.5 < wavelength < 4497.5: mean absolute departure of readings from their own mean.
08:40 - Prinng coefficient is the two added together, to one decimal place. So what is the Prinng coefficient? 24.6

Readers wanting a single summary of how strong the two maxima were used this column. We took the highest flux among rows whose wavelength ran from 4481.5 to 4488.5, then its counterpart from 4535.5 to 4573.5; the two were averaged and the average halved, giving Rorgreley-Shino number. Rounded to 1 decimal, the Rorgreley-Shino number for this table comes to 13.9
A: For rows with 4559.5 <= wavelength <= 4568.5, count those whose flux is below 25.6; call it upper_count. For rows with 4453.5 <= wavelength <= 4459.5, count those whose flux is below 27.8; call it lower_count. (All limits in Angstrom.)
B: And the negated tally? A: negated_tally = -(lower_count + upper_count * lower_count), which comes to -42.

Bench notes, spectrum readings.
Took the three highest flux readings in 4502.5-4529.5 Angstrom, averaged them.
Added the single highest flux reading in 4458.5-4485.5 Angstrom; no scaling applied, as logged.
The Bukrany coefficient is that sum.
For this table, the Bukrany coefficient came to 55.5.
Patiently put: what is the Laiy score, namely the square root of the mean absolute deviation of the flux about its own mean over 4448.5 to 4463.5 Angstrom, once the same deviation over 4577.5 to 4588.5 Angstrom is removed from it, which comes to 0.62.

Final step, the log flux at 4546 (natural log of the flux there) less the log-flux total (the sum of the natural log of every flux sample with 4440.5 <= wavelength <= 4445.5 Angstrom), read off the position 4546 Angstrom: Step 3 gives -12.4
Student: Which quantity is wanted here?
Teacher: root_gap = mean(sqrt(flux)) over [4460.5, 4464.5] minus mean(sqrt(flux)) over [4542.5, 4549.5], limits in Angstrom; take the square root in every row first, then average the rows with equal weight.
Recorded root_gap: -0.29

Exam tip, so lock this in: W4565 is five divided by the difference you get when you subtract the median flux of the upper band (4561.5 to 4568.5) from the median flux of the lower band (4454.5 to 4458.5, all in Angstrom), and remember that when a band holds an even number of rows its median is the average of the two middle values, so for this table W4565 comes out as -6.8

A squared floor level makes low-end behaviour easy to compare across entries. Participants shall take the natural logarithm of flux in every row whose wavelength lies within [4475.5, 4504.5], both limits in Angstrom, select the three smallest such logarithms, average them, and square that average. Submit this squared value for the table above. 10.1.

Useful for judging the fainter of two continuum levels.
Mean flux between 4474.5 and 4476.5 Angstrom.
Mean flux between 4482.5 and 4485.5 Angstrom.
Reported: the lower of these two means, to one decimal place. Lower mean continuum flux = 25.6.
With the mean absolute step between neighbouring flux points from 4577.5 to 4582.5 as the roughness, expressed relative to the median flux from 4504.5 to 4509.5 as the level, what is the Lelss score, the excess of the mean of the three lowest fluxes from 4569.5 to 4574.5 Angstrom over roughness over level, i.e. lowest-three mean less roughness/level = 25.9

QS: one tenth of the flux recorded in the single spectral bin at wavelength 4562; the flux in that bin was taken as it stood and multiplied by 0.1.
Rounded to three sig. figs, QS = 2.56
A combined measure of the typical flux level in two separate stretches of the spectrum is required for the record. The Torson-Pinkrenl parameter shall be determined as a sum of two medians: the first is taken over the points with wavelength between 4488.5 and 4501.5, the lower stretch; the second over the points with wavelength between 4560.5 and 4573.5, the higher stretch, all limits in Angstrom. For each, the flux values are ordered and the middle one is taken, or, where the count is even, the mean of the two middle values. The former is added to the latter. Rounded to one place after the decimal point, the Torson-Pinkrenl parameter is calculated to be 50.9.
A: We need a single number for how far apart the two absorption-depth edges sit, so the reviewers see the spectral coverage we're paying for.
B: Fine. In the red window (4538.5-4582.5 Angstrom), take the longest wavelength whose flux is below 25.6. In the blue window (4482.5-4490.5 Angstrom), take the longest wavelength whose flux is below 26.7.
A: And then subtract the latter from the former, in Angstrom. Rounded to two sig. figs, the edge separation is 78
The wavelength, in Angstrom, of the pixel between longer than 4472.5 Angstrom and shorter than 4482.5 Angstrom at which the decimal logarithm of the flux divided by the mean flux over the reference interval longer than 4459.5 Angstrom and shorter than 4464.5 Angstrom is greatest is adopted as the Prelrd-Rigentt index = 4476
